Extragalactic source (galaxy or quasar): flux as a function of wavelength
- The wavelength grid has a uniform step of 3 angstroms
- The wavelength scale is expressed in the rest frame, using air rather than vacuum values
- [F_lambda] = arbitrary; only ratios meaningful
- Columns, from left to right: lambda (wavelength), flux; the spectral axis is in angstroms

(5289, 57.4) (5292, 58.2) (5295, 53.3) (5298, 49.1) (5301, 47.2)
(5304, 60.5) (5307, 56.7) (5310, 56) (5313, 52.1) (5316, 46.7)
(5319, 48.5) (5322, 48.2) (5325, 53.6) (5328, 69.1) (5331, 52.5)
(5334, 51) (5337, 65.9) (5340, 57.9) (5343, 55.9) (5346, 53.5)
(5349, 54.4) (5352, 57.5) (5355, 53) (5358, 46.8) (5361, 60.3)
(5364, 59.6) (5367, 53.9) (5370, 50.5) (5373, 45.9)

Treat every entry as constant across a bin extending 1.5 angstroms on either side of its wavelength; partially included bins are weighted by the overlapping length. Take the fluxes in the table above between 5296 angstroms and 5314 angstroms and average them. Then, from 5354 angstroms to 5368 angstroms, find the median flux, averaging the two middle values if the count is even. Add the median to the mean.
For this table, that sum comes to 108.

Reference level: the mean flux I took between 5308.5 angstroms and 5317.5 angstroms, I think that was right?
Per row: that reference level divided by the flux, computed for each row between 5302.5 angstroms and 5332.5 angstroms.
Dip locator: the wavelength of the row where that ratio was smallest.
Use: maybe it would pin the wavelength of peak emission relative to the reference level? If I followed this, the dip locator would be 5328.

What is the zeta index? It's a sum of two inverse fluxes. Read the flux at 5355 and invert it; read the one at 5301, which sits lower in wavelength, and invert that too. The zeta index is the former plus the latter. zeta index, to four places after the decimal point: 0.0401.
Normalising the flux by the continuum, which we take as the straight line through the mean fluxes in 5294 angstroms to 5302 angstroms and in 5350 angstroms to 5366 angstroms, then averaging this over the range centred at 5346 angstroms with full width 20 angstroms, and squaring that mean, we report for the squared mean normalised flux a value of 1.10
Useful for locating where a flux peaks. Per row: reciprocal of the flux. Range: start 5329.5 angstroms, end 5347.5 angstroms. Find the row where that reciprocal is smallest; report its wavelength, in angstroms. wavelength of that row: 5337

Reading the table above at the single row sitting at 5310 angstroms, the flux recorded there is 56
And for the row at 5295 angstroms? 53.3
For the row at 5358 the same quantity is 46.8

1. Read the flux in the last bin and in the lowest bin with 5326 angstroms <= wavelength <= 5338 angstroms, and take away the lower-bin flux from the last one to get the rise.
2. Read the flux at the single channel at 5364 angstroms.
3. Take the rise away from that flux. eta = 62.8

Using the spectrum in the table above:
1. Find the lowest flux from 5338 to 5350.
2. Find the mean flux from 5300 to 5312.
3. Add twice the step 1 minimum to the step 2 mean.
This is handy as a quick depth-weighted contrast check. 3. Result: 162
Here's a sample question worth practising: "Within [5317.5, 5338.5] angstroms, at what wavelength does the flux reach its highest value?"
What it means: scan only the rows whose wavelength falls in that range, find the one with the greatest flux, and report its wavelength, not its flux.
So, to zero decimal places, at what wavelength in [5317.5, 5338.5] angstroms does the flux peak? 5328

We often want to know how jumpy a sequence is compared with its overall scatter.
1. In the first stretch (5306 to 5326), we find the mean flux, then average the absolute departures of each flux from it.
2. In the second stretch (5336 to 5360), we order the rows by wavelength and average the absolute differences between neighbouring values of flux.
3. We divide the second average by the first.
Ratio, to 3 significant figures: 1.16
